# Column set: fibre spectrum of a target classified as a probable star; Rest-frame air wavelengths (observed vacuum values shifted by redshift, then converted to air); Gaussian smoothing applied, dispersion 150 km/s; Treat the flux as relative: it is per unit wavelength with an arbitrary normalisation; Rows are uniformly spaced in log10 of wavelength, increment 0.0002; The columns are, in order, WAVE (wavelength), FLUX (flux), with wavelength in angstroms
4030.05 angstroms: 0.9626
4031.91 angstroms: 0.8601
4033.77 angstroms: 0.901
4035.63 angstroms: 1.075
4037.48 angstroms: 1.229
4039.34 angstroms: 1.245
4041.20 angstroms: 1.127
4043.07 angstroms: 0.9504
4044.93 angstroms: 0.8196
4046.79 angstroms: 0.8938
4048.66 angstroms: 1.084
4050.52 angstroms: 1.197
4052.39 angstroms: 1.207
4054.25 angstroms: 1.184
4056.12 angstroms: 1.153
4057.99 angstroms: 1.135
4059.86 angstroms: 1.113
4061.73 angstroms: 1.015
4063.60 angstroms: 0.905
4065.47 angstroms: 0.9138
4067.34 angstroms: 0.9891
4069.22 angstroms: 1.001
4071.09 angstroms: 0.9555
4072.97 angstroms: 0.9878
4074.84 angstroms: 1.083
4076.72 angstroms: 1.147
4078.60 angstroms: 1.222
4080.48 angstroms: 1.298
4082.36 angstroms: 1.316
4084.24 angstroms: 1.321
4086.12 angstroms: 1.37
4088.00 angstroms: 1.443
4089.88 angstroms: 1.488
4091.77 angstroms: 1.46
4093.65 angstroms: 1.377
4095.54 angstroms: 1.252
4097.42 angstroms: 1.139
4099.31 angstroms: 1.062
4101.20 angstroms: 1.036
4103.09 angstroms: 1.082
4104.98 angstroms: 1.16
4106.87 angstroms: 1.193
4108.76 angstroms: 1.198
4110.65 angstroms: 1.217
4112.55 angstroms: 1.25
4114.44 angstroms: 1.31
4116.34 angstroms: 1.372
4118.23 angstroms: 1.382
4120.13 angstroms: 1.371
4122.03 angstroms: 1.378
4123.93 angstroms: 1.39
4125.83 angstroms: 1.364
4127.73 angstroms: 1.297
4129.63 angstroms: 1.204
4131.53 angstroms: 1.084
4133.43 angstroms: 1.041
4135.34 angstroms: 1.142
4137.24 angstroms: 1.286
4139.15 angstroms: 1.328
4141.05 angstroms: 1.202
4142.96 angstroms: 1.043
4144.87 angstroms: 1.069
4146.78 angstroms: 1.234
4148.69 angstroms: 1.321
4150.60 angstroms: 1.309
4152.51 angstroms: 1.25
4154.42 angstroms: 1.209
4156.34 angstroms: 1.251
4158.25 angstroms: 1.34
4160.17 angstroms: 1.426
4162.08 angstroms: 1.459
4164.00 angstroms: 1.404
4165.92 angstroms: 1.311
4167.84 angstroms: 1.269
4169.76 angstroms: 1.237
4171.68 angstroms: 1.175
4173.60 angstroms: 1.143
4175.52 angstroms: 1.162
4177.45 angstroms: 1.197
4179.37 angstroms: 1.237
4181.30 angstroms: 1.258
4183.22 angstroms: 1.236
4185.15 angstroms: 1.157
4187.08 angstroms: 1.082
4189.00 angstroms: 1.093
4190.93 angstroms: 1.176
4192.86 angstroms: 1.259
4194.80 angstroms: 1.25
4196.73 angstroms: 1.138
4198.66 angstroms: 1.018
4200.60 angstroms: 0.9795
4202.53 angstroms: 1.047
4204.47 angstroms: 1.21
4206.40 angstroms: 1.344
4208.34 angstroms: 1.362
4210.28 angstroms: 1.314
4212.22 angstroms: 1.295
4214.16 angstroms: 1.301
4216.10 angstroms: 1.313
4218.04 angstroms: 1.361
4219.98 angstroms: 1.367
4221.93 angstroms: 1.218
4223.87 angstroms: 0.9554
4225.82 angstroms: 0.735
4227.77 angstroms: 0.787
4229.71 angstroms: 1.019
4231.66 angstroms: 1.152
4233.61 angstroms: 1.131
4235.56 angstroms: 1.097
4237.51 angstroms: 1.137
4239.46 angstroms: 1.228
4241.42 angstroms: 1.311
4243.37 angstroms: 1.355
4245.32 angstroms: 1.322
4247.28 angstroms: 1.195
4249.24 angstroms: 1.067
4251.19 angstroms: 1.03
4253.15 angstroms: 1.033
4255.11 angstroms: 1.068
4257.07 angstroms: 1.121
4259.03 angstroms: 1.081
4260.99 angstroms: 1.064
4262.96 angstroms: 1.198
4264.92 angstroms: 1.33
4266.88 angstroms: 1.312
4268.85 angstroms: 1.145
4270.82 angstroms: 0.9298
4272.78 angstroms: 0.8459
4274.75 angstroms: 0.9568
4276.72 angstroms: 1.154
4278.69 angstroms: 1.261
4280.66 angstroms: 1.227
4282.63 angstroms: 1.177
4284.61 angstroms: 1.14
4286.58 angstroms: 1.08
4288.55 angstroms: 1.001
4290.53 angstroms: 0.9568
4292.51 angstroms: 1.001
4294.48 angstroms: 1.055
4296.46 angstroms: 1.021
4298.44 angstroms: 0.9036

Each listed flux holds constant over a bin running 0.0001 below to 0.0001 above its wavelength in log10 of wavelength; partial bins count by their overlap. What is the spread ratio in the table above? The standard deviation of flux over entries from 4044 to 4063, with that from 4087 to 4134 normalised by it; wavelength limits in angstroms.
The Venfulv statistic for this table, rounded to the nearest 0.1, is 1.1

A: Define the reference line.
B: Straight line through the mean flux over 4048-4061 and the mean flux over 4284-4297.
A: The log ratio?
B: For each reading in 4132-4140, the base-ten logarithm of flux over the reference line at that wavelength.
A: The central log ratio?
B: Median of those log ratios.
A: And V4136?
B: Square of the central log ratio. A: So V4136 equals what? 0.0014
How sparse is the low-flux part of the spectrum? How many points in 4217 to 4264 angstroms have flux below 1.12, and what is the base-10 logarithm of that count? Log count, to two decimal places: 1.04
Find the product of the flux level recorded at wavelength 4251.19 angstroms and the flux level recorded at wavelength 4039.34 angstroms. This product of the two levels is 1.28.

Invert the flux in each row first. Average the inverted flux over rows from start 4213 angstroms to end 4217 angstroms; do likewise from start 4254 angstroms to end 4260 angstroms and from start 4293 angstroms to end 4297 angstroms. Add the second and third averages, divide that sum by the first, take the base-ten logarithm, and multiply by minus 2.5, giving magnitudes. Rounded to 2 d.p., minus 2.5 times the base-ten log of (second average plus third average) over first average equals -0.98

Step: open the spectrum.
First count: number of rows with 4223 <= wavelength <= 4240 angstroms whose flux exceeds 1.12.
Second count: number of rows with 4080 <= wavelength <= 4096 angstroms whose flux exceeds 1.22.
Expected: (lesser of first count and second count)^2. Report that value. 16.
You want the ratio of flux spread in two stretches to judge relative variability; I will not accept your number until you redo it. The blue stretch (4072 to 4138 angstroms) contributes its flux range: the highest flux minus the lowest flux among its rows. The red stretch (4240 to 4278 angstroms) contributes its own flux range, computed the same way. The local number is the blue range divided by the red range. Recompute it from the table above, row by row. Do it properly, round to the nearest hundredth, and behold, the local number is 0.98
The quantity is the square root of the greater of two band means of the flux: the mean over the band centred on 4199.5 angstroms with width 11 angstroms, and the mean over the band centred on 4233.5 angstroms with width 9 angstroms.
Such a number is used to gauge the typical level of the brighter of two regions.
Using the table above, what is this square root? 1.05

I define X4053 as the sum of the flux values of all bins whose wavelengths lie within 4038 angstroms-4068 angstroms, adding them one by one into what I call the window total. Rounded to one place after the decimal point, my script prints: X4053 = 16.9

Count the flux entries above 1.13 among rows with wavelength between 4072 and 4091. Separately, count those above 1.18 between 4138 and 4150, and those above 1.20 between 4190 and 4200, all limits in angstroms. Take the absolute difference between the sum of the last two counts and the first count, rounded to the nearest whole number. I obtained 2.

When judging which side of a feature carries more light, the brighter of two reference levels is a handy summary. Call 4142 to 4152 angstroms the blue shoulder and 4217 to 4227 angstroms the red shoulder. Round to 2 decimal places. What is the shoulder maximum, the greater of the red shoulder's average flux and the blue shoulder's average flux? 1.20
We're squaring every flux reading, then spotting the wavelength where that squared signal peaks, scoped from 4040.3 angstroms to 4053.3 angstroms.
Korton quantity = 4052.39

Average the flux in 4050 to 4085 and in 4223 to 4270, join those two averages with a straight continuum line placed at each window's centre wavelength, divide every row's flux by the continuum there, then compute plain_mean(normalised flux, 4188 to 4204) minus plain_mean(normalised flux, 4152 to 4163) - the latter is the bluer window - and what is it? -0.18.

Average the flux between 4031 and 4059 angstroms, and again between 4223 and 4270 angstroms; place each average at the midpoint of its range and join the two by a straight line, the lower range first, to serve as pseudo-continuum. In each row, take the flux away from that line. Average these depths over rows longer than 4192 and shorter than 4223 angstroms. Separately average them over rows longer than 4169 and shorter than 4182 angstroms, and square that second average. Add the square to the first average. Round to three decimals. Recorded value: -0.116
